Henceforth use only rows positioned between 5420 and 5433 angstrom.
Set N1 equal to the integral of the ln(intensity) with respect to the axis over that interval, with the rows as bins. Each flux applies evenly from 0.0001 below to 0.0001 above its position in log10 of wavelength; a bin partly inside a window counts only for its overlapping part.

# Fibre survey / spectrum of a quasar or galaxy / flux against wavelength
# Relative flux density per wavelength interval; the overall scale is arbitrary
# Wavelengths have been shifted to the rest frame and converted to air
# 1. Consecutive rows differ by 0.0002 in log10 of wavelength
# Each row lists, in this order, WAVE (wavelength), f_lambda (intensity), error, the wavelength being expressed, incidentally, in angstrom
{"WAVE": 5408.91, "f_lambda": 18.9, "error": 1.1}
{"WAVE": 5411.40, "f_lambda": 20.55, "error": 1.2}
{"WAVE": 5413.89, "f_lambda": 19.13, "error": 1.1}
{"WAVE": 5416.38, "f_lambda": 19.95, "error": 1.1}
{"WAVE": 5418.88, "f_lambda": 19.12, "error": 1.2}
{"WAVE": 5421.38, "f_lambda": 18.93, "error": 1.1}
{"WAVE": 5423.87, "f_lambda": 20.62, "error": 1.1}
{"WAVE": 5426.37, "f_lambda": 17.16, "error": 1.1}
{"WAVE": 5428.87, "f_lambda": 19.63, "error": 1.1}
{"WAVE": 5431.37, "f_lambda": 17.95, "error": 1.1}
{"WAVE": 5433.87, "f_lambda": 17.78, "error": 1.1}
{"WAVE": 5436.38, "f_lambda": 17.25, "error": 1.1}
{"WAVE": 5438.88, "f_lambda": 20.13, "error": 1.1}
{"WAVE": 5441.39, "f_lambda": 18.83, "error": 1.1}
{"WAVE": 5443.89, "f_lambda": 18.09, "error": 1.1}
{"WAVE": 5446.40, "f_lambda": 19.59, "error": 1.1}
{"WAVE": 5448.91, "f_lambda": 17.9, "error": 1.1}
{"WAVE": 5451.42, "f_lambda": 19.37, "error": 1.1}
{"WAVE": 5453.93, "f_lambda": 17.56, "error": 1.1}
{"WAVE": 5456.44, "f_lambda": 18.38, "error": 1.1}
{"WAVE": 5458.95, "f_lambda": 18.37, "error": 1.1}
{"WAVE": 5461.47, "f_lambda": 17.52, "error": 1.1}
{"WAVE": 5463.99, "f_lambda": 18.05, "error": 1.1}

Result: 38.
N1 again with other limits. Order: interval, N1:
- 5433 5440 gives 20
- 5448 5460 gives 35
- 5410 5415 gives 15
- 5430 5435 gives 14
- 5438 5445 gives 21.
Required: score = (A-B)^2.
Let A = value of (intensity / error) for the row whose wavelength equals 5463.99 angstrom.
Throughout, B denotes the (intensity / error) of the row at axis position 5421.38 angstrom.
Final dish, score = 0.6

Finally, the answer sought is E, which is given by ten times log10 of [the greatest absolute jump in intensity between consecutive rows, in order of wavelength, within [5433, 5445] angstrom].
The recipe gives 4.6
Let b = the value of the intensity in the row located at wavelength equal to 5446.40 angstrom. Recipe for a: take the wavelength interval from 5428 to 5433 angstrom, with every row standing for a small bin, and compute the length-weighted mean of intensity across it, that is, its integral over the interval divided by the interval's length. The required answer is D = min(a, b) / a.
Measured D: 1.00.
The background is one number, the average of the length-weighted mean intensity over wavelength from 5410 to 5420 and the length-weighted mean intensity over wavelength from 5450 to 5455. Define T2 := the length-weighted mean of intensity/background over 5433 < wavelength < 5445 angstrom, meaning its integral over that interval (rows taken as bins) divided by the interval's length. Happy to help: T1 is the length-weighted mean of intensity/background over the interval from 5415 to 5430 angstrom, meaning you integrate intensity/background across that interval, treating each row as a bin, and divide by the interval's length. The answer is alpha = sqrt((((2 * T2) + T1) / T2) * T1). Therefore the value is 1.75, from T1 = 1.008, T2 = 0.97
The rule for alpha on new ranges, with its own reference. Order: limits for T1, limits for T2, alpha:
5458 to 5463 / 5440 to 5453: 1.66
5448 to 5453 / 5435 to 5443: 1.71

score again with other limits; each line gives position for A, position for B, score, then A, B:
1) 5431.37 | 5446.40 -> 2.2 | 16.3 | 17.8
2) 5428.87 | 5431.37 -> 2.3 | 17.8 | 16.3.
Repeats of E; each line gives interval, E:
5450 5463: 2.6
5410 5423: 1.5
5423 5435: 5.4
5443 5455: 2.6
